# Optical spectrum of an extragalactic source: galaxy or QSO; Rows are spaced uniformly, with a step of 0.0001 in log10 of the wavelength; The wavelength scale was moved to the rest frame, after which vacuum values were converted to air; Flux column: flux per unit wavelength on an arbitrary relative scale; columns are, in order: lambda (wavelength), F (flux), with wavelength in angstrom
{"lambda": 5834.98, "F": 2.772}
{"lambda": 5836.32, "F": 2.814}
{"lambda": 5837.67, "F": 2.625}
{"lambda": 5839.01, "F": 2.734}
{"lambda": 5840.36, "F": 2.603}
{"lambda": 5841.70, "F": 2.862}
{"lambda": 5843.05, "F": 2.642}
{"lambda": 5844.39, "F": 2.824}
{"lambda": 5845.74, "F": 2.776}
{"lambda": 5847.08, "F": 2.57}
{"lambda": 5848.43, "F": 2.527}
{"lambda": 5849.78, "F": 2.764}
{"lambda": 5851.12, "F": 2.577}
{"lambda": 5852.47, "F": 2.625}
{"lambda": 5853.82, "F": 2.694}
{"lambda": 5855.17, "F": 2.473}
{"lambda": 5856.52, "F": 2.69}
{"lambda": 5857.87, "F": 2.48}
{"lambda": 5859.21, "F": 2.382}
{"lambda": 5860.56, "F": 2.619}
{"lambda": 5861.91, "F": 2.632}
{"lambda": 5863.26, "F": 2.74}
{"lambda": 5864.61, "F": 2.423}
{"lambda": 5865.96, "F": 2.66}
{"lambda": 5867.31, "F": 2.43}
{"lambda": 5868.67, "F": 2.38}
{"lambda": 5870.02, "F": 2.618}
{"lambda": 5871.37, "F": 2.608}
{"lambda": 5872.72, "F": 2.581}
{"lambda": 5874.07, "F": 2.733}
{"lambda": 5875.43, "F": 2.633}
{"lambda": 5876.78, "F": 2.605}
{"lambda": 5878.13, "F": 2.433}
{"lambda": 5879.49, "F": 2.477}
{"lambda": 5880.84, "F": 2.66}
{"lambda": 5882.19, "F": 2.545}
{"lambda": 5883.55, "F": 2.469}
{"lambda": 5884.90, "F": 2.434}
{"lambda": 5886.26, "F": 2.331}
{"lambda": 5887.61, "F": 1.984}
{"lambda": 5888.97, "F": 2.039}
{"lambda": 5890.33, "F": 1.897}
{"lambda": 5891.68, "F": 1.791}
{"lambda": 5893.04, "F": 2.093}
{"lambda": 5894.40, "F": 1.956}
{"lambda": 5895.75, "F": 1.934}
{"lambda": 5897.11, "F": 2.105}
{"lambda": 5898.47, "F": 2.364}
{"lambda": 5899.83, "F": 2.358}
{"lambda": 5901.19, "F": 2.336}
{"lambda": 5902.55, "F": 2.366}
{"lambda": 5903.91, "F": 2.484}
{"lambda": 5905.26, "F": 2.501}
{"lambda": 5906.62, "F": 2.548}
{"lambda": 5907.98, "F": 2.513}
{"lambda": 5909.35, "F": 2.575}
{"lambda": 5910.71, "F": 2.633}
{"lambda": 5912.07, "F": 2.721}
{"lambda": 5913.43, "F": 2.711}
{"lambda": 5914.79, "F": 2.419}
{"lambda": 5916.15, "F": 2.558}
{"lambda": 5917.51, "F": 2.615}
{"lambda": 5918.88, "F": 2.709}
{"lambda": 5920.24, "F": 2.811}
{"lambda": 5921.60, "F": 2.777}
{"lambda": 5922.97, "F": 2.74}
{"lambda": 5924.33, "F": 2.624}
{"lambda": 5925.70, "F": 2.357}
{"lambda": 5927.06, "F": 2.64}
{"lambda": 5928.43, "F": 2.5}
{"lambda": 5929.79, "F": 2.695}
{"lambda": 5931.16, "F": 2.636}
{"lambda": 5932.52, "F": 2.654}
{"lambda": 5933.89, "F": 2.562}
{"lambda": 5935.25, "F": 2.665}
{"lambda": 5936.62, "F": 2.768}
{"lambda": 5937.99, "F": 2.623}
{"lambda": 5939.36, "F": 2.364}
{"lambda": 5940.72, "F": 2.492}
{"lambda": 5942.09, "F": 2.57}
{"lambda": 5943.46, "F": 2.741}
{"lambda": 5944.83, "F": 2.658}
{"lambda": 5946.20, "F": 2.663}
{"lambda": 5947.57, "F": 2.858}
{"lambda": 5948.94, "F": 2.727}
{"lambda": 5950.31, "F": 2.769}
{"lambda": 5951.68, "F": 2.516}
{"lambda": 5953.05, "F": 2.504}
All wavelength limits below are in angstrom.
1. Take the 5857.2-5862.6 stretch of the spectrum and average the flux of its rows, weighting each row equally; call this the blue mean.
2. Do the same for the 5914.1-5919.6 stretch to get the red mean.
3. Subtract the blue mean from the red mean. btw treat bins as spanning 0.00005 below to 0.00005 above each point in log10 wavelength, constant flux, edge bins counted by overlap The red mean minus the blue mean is 0.05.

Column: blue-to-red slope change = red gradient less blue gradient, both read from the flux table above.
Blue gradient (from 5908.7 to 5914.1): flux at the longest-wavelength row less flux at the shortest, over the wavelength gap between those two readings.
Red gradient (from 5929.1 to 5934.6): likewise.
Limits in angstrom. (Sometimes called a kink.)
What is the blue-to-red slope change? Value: -0.066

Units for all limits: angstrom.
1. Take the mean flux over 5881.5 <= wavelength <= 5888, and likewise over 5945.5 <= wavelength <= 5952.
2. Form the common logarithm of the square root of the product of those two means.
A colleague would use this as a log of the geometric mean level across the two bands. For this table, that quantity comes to 0.40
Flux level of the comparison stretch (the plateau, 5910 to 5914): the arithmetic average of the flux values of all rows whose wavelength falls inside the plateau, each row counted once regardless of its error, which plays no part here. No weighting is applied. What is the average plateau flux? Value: 2.69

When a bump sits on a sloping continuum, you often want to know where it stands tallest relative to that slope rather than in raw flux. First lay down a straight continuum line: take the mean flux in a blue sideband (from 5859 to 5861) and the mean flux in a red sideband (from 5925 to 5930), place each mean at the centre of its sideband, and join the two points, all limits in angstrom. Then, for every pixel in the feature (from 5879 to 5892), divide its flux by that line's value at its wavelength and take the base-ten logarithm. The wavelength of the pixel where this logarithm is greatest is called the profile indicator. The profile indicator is 5880.84 angstrom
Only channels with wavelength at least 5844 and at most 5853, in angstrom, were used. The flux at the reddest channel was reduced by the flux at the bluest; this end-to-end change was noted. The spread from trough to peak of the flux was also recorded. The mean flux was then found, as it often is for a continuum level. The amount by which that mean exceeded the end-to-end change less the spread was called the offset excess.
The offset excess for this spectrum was 3.16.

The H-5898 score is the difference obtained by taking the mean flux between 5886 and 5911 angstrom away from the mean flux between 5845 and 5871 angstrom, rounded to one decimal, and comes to 0.3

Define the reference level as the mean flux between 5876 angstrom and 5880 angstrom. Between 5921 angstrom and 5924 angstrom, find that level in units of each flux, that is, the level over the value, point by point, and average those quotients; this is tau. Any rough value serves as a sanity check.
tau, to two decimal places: 0.91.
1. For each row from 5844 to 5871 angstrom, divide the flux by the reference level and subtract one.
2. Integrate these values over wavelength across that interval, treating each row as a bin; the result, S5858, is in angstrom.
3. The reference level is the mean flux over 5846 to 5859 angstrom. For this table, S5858 -0.1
